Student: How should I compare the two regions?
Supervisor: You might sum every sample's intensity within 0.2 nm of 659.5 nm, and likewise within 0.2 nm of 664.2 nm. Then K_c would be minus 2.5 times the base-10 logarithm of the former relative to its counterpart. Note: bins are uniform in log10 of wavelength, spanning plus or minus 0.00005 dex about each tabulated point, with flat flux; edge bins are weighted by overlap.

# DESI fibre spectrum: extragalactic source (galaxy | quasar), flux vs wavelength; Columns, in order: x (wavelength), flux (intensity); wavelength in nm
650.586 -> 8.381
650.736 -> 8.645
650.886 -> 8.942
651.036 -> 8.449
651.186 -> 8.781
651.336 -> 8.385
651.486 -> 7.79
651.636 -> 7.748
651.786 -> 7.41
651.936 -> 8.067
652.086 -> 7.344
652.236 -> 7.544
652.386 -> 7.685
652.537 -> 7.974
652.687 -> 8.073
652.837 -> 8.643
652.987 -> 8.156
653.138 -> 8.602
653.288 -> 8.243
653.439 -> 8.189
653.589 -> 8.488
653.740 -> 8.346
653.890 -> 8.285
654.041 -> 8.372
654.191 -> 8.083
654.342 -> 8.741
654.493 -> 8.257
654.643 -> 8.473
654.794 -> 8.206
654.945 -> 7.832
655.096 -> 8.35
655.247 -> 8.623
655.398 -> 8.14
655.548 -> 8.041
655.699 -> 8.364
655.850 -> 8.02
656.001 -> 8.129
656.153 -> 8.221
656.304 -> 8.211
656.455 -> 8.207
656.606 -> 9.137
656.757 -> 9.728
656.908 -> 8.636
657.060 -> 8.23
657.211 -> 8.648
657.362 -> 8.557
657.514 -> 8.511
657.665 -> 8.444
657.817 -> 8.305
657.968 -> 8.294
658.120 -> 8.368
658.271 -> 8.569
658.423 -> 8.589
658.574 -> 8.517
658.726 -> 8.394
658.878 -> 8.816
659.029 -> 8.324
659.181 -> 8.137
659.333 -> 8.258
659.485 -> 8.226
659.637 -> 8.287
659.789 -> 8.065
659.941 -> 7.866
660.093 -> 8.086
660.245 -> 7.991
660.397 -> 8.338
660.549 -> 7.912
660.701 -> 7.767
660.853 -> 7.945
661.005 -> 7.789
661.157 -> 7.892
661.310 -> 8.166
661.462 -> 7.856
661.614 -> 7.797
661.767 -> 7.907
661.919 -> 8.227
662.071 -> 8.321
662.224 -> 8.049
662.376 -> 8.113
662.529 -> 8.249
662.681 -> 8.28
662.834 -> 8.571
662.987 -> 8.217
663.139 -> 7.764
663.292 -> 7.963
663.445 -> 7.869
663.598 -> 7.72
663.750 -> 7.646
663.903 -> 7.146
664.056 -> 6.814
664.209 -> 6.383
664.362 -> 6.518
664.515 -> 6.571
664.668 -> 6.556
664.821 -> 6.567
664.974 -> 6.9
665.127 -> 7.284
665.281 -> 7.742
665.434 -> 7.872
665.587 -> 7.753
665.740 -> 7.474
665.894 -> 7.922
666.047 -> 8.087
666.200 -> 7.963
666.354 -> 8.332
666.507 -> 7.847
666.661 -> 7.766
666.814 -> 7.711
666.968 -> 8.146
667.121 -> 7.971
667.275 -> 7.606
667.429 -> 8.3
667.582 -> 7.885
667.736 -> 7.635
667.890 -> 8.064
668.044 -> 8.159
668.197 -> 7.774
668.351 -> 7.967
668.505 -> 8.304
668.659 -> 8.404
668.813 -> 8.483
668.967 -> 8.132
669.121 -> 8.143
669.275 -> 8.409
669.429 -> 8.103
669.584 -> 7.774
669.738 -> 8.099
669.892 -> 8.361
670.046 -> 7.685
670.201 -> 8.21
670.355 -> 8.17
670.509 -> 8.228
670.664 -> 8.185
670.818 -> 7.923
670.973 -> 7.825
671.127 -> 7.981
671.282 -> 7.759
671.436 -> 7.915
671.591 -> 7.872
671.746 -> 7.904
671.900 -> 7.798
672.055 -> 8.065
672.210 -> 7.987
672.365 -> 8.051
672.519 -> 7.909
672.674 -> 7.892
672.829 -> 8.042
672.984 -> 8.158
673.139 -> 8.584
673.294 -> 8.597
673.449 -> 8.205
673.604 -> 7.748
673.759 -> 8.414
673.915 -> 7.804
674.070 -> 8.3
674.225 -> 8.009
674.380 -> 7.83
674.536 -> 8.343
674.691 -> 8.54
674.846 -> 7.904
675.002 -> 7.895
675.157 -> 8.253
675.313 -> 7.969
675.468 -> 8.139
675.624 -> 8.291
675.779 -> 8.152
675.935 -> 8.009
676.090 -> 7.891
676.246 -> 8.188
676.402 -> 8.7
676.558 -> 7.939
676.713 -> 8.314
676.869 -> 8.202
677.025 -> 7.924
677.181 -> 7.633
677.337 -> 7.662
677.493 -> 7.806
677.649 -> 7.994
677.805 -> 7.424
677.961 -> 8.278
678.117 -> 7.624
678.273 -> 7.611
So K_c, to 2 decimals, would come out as -0.25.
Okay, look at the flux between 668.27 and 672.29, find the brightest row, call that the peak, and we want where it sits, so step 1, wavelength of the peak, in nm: 668.813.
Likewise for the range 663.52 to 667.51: 666.354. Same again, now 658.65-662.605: 658.878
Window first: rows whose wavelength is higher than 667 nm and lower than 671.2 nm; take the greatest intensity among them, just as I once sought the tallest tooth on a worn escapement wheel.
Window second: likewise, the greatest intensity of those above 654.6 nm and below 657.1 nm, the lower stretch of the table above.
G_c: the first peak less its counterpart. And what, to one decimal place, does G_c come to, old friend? -1.2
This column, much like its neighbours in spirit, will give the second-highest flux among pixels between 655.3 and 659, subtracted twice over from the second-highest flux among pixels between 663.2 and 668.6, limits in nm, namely -9.97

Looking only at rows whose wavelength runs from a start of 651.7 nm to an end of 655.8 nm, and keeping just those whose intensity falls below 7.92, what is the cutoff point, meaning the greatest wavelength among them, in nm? 654.945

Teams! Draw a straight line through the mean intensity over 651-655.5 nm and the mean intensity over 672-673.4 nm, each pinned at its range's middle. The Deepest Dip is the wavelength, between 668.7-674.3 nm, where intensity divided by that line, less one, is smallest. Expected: 670.046 nm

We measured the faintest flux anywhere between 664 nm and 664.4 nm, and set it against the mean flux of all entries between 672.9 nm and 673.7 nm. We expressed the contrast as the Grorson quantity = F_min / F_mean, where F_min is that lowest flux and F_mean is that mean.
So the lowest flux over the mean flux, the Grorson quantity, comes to 0.773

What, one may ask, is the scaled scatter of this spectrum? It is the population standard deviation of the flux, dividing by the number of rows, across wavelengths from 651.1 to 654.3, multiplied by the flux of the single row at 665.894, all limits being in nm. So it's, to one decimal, 3.1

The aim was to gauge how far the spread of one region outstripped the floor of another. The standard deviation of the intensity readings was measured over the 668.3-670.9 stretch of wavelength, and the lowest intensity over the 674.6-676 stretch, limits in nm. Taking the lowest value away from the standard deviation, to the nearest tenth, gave -7.7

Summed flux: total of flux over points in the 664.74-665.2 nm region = 20.8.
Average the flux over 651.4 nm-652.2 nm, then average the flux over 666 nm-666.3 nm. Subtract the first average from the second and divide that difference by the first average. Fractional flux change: 0.046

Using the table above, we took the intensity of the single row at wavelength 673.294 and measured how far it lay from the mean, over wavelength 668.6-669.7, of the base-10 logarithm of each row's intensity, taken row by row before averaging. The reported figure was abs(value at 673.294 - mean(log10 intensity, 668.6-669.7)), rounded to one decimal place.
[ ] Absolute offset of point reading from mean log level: 7.7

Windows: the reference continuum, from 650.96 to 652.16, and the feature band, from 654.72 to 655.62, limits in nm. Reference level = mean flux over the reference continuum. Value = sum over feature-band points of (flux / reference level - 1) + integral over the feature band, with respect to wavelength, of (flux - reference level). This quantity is 0.33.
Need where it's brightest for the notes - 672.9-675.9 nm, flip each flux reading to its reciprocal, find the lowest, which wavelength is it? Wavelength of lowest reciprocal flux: 673.294 nm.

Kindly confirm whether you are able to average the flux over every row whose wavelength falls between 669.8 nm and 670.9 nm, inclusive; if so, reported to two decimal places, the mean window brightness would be 8.11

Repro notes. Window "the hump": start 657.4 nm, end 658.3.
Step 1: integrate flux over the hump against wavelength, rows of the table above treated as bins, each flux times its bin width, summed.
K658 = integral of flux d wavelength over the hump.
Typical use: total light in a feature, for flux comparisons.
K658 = 7.6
